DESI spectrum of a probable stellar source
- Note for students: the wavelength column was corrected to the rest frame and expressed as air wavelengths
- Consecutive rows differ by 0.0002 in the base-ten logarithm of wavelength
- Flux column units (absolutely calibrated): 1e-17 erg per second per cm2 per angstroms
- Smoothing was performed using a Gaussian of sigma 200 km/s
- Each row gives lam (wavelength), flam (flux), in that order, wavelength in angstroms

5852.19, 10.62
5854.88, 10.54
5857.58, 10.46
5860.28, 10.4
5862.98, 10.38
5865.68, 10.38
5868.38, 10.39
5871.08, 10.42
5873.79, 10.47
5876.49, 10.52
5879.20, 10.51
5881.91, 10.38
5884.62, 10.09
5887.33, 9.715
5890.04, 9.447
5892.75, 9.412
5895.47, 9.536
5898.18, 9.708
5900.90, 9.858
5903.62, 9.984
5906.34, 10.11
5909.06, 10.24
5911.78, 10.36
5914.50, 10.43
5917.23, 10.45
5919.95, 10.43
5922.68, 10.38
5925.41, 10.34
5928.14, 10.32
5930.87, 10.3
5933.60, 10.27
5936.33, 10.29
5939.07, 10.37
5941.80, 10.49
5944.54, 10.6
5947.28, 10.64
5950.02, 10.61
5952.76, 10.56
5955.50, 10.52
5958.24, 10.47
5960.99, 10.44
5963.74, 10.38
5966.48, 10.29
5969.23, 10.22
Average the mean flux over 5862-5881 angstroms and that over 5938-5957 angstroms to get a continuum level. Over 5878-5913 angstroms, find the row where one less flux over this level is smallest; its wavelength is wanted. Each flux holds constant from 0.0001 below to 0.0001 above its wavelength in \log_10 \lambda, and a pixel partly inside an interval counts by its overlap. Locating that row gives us 5879.20 angstroms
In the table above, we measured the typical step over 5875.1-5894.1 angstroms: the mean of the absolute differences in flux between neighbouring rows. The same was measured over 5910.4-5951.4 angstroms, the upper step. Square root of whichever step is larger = 0.43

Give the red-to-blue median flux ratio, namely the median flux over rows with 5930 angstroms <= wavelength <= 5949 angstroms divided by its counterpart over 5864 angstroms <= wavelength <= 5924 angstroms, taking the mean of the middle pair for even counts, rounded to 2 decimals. 1.00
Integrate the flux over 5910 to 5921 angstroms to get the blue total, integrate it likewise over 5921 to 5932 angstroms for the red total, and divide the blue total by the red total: 1.01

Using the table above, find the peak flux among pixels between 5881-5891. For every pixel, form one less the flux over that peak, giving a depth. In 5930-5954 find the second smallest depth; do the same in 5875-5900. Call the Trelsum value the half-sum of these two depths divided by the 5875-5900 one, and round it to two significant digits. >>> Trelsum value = 1.4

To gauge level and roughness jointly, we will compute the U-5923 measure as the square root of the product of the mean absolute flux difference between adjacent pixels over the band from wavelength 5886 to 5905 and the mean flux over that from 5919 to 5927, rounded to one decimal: 1.2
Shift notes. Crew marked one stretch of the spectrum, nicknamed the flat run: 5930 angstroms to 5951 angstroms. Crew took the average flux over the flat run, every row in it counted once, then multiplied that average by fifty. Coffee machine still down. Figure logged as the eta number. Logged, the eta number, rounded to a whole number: 522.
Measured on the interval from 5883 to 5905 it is 486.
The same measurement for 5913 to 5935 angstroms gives 518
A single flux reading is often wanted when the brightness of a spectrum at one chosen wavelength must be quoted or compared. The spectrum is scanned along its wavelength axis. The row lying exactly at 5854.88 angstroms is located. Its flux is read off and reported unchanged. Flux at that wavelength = 10.54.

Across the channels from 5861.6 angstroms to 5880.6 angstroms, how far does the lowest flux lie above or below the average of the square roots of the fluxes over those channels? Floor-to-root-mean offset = 7.15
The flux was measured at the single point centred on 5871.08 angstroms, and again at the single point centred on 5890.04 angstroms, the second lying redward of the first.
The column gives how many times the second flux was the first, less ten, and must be -9.09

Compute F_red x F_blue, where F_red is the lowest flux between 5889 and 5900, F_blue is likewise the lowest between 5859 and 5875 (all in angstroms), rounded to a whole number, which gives 98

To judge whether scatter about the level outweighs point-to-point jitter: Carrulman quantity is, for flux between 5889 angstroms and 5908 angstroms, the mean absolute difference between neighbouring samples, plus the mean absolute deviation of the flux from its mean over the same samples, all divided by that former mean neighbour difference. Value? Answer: 2.84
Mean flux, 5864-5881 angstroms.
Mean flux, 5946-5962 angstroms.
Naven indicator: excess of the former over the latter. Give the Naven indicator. -0.1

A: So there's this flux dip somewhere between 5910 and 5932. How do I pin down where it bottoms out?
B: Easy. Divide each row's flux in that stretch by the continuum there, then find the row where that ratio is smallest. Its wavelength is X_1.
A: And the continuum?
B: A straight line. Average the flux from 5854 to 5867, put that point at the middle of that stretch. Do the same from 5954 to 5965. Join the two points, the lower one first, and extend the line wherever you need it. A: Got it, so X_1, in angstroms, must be 5930.87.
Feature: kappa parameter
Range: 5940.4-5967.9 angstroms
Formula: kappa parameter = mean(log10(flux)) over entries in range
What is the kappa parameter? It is 1.02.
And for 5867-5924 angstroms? 1.01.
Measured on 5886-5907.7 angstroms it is 0.99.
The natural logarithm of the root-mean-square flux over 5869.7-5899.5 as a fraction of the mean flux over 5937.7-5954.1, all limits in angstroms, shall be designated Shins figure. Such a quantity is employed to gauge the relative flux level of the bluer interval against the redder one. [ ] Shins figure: -0.050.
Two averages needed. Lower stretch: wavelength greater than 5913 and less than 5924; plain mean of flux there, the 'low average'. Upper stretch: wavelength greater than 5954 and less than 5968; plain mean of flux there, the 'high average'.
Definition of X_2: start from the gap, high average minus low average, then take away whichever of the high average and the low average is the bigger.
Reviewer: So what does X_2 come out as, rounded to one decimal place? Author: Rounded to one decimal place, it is -10.4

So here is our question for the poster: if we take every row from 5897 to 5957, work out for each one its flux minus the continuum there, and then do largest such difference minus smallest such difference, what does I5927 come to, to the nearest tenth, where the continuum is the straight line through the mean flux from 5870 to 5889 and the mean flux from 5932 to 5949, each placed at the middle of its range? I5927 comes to 0.8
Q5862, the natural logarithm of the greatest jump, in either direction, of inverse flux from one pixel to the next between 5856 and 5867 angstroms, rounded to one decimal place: -7.5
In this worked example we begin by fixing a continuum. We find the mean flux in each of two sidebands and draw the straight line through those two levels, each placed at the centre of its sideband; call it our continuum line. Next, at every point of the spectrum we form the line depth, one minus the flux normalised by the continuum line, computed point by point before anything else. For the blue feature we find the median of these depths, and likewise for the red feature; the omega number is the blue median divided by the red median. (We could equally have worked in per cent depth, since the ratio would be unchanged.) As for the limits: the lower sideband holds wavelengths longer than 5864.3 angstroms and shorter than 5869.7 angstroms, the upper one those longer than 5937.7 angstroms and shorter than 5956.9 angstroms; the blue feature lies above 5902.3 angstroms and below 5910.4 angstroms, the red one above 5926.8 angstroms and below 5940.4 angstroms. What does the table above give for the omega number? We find 1.7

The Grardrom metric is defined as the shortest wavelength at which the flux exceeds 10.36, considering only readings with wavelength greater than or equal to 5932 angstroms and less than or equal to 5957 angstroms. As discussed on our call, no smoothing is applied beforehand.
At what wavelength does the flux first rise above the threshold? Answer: 5939.07 angstroms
